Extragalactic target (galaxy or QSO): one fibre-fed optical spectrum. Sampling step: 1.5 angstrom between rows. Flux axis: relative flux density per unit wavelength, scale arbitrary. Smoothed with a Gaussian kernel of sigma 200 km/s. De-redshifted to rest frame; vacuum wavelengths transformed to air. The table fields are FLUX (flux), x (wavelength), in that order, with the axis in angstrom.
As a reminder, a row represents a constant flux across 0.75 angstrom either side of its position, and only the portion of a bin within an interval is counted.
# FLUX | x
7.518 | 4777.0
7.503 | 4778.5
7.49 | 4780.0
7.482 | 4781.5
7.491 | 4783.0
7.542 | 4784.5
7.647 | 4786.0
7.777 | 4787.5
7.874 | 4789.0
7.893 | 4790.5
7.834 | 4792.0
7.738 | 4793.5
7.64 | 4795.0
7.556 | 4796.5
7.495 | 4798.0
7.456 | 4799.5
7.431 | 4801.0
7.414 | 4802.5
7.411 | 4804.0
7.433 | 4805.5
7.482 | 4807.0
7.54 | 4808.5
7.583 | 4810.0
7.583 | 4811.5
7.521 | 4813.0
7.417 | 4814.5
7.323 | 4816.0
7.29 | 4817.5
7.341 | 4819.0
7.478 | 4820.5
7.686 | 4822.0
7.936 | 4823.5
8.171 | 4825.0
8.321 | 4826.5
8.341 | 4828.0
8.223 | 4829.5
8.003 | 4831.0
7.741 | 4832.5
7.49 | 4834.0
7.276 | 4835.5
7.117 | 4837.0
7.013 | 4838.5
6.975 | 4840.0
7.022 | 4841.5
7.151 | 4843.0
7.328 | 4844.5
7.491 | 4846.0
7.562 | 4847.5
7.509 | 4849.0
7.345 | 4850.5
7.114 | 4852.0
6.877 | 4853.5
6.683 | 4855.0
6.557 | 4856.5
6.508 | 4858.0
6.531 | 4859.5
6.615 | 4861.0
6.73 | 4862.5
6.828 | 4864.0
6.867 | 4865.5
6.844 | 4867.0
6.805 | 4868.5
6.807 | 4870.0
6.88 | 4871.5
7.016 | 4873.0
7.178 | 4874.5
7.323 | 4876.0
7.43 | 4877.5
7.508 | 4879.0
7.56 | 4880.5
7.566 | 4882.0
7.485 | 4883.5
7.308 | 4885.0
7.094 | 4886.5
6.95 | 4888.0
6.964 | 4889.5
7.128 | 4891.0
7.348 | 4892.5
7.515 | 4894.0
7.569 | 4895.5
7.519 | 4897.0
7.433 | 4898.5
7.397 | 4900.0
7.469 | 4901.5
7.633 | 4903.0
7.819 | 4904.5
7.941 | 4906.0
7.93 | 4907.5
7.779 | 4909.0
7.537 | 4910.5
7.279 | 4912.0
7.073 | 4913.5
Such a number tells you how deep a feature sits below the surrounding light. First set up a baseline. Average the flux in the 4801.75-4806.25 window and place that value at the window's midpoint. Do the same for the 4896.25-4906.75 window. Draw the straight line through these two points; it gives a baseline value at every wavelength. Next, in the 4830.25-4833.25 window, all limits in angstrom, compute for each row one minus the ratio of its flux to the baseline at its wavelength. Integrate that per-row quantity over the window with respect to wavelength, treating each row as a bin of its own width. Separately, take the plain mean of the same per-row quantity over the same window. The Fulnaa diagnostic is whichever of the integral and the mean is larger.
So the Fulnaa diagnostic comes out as -0.05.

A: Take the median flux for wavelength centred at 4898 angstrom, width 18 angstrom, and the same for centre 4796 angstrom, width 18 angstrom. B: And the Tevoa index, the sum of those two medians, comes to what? 15.1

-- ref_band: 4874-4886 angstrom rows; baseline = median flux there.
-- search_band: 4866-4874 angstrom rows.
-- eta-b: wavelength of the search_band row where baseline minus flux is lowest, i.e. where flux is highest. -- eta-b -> 4873.0 angstrom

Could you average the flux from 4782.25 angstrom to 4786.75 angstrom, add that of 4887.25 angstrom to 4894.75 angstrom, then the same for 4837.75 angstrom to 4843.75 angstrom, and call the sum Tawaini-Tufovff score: 21.8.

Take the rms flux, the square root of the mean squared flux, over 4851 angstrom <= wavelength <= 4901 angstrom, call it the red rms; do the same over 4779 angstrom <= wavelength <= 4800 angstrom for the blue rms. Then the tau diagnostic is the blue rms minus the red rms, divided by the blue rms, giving 0.07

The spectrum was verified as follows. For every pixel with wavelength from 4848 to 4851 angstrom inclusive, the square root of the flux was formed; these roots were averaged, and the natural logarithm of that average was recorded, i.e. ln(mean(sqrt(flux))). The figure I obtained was 1.00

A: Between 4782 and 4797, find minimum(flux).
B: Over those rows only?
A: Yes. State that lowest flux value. 7.491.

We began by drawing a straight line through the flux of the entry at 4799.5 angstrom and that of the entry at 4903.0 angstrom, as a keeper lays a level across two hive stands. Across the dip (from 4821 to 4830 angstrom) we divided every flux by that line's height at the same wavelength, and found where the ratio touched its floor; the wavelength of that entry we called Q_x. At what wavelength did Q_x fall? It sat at 4822.0 angstrom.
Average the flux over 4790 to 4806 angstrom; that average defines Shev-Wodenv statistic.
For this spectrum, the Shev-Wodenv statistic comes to 7.6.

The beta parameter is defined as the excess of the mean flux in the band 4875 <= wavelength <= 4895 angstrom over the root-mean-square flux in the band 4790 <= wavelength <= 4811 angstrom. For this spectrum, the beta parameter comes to -0.24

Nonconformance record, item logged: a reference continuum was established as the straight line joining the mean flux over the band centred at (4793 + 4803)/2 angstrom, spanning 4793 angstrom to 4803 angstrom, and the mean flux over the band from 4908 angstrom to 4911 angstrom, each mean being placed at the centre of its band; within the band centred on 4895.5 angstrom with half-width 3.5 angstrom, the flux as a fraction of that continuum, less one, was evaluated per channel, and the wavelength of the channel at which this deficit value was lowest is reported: 4892.5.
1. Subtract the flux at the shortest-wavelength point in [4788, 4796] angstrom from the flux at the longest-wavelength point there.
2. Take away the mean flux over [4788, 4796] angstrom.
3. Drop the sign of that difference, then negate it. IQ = -8.0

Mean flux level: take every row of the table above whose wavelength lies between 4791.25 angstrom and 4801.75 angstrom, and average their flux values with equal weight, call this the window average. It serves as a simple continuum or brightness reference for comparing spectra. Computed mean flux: 7.6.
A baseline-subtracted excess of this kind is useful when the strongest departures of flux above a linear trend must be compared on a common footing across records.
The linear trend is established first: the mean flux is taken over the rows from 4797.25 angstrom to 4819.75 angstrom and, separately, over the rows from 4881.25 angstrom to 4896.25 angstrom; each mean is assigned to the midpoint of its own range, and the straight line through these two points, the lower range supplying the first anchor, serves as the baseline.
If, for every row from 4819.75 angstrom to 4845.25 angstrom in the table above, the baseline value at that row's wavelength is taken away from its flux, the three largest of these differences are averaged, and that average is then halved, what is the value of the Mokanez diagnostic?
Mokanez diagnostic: 0.44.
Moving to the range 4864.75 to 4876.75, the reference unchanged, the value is -0.07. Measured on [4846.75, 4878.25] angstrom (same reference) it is 0.07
